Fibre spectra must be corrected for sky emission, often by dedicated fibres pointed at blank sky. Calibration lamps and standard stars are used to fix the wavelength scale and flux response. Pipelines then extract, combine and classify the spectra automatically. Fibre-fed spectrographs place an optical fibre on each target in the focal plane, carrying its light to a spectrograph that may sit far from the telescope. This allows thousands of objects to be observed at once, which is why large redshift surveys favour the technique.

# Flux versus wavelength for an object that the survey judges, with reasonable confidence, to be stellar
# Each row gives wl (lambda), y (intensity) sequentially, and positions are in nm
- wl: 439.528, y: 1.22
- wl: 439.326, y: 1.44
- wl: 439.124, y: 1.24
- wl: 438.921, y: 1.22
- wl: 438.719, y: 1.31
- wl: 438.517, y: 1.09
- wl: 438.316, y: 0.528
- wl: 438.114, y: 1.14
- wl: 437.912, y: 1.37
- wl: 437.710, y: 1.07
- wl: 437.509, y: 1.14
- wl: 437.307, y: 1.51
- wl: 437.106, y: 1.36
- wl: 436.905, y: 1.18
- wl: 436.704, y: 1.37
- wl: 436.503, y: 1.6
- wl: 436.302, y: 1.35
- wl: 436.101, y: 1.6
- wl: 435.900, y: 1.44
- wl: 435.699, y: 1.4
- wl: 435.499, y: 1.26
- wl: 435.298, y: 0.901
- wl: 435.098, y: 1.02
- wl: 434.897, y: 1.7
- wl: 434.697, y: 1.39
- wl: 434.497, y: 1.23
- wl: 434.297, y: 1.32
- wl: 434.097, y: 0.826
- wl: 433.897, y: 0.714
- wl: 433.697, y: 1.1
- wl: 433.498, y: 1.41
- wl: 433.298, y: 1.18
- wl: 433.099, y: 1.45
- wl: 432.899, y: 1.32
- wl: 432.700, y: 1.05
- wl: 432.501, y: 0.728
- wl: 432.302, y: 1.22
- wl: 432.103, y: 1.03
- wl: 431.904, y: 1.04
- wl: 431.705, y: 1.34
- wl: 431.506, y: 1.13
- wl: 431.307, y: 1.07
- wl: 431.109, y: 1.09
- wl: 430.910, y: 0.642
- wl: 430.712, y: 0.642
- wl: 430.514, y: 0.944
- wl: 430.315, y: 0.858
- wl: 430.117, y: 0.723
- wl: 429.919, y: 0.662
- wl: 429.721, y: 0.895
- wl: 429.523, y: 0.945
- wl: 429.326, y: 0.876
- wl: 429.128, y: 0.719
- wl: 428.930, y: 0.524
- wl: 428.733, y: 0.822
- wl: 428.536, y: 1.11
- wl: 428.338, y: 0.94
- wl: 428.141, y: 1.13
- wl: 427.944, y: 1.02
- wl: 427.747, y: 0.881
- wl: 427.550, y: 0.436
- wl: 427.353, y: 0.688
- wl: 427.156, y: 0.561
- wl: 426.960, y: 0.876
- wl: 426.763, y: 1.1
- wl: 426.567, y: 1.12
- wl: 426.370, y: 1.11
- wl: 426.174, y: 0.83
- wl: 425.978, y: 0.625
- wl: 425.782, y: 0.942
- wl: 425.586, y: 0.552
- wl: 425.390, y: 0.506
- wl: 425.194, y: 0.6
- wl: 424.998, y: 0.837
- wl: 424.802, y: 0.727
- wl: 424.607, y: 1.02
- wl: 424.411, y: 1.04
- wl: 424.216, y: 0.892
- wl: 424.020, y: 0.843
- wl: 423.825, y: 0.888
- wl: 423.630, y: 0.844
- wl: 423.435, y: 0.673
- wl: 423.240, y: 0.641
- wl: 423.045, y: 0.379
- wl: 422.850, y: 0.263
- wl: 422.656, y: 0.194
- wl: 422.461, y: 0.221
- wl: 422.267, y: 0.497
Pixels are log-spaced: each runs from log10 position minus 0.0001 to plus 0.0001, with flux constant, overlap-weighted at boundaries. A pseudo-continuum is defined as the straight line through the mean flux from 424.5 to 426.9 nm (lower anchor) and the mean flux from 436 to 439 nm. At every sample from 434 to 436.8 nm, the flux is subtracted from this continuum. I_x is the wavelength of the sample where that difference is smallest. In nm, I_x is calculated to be 434.897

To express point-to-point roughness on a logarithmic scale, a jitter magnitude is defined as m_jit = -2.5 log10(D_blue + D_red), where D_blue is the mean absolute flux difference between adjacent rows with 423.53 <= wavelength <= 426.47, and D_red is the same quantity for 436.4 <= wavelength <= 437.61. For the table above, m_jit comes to 1.032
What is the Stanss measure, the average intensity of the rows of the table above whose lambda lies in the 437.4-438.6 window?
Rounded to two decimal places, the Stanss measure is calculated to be 1.06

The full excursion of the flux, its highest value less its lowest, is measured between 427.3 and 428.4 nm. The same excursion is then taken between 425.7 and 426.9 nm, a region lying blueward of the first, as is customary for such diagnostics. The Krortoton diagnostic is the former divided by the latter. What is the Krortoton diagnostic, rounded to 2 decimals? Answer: 1.40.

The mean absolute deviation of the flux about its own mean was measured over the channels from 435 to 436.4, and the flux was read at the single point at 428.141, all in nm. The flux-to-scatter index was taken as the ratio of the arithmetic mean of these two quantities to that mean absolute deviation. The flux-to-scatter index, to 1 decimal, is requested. 3.5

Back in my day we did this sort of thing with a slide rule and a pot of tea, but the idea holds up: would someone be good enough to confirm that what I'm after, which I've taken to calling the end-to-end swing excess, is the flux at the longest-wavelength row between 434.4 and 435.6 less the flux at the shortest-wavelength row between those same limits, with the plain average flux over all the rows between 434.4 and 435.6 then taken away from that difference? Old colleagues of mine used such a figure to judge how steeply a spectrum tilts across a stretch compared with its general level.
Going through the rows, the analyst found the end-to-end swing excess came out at -1.22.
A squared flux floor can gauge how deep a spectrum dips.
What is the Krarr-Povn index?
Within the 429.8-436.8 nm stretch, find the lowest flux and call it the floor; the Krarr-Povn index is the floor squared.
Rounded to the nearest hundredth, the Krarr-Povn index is 0.41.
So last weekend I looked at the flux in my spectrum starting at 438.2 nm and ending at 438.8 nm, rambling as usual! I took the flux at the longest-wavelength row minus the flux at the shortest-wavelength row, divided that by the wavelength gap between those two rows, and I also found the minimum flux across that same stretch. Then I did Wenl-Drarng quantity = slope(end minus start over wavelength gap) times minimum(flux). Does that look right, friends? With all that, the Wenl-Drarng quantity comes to 1.0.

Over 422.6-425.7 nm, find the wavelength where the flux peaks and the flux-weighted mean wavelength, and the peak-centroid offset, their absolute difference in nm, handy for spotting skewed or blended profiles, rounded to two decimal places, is 0.16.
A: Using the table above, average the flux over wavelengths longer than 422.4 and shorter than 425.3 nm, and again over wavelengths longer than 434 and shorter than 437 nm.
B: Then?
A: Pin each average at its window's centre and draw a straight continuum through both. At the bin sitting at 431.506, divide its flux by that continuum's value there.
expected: 1.04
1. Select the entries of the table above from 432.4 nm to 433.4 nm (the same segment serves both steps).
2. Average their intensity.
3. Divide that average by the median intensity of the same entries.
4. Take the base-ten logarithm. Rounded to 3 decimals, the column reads -0.013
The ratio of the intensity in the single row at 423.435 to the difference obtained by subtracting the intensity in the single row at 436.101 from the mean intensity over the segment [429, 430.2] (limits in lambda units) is -1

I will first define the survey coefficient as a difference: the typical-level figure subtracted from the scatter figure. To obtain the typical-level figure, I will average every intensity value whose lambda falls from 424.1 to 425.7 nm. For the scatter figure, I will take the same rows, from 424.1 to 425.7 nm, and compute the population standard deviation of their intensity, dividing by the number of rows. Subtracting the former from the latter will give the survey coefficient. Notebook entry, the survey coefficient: -0.58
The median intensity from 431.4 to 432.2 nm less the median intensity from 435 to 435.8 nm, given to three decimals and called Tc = -0.055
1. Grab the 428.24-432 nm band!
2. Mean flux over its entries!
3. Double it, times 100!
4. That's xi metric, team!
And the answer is 179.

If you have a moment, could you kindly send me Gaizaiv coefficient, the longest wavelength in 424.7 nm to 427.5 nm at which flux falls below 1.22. 427.353 nm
